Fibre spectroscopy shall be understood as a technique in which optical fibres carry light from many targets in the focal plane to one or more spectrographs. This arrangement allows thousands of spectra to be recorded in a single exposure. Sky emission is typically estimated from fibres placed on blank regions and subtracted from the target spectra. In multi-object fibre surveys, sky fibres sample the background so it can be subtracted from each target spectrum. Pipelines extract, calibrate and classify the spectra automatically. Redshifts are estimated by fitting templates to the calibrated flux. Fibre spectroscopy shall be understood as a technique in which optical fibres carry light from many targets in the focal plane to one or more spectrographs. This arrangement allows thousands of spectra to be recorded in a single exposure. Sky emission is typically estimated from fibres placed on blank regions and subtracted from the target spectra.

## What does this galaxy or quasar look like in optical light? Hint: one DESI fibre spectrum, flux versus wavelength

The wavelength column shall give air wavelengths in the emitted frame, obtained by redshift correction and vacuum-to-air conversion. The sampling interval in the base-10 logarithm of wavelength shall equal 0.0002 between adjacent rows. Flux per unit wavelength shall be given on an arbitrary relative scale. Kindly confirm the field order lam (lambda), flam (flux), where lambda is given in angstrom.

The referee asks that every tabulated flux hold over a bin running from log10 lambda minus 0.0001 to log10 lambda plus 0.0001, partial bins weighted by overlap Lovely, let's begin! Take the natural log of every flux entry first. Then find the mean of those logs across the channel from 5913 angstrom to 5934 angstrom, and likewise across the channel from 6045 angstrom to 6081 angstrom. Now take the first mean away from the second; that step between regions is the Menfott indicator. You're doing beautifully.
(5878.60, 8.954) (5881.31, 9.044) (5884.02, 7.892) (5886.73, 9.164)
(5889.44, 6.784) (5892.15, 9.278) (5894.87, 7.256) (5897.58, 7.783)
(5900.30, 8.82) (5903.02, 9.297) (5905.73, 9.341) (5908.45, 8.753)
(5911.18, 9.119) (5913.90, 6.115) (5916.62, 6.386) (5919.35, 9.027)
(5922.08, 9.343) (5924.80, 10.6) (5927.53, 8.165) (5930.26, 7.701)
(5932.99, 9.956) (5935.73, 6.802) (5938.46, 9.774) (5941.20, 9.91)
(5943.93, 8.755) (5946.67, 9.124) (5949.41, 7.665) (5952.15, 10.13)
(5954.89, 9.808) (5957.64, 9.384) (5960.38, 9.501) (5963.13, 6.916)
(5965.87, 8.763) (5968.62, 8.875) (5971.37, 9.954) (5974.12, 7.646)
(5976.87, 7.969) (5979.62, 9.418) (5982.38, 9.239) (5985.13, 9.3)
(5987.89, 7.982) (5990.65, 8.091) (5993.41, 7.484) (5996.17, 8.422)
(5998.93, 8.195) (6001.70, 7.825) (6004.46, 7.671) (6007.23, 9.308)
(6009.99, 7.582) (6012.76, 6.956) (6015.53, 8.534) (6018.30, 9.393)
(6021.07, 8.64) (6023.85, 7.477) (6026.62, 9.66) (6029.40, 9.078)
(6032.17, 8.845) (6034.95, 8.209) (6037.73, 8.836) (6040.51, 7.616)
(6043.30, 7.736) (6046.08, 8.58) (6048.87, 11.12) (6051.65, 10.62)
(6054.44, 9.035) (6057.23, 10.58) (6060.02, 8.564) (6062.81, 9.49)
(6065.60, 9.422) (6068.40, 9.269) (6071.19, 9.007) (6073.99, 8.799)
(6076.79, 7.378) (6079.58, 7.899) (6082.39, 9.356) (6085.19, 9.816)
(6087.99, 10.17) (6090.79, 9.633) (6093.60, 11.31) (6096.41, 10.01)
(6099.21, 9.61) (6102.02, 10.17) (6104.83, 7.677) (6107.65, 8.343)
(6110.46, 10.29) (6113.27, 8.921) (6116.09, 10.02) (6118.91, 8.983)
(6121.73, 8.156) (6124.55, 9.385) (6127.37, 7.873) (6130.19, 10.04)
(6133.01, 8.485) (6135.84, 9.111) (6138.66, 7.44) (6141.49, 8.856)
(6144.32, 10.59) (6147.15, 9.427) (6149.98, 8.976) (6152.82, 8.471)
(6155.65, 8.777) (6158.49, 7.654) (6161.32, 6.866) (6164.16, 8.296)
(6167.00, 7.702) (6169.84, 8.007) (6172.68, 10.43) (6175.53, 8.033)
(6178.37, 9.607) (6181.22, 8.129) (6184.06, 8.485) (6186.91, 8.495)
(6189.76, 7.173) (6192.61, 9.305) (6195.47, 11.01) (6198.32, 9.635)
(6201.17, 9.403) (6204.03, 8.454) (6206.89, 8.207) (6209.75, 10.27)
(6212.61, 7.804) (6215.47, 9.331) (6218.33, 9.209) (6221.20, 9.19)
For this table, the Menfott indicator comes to 0.10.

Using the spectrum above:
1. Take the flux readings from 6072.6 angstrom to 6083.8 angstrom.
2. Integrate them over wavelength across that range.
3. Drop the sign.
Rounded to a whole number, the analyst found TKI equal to 94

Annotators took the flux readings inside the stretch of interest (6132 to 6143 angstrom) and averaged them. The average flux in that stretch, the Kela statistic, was 8.5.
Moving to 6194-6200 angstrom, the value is 10.3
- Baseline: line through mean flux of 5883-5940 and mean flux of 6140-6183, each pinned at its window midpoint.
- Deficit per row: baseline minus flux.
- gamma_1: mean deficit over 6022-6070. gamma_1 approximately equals -0.5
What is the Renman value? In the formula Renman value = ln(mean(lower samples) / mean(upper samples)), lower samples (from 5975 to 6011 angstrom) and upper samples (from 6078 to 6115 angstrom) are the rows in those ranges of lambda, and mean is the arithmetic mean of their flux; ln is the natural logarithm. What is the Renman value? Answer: -0.13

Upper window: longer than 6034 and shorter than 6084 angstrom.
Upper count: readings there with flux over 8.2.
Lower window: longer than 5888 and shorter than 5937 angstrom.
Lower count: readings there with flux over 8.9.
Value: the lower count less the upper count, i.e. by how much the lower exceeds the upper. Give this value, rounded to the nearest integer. -6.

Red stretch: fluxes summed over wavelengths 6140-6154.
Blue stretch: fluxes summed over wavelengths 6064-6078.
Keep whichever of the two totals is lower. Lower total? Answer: 43.9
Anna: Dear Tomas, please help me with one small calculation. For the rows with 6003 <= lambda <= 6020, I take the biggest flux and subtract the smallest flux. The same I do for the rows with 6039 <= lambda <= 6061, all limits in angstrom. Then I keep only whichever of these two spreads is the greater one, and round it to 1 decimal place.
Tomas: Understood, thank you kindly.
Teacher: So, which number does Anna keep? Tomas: 3.5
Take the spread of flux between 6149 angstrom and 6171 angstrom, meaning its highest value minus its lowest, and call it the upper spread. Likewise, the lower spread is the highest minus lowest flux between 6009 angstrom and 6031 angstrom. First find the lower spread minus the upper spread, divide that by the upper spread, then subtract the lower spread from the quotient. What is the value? -2.42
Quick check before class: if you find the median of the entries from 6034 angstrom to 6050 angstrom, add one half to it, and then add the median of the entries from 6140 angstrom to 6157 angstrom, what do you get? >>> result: 17.8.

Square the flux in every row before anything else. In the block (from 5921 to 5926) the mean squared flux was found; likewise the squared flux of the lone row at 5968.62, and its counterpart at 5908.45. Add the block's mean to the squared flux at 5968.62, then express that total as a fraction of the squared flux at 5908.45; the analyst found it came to 2.3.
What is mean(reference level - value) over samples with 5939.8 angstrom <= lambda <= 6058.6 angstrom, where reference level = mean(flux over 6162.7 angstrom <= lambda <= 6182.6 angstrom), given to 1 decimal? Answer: -0.1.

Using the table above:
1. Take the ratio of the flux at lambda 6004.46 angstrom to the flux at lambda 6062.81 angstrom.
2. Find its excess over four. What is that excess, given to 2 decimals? -3.19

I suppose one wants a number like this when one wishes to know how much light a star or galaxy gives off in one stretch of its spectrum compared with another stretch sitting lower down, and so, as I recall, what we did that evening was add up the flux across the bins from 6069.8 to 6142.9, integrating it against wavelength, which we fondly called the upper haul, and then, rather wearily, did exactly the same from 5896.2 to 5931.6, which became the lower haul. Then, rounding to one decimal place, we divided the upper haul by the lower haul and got 2.2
